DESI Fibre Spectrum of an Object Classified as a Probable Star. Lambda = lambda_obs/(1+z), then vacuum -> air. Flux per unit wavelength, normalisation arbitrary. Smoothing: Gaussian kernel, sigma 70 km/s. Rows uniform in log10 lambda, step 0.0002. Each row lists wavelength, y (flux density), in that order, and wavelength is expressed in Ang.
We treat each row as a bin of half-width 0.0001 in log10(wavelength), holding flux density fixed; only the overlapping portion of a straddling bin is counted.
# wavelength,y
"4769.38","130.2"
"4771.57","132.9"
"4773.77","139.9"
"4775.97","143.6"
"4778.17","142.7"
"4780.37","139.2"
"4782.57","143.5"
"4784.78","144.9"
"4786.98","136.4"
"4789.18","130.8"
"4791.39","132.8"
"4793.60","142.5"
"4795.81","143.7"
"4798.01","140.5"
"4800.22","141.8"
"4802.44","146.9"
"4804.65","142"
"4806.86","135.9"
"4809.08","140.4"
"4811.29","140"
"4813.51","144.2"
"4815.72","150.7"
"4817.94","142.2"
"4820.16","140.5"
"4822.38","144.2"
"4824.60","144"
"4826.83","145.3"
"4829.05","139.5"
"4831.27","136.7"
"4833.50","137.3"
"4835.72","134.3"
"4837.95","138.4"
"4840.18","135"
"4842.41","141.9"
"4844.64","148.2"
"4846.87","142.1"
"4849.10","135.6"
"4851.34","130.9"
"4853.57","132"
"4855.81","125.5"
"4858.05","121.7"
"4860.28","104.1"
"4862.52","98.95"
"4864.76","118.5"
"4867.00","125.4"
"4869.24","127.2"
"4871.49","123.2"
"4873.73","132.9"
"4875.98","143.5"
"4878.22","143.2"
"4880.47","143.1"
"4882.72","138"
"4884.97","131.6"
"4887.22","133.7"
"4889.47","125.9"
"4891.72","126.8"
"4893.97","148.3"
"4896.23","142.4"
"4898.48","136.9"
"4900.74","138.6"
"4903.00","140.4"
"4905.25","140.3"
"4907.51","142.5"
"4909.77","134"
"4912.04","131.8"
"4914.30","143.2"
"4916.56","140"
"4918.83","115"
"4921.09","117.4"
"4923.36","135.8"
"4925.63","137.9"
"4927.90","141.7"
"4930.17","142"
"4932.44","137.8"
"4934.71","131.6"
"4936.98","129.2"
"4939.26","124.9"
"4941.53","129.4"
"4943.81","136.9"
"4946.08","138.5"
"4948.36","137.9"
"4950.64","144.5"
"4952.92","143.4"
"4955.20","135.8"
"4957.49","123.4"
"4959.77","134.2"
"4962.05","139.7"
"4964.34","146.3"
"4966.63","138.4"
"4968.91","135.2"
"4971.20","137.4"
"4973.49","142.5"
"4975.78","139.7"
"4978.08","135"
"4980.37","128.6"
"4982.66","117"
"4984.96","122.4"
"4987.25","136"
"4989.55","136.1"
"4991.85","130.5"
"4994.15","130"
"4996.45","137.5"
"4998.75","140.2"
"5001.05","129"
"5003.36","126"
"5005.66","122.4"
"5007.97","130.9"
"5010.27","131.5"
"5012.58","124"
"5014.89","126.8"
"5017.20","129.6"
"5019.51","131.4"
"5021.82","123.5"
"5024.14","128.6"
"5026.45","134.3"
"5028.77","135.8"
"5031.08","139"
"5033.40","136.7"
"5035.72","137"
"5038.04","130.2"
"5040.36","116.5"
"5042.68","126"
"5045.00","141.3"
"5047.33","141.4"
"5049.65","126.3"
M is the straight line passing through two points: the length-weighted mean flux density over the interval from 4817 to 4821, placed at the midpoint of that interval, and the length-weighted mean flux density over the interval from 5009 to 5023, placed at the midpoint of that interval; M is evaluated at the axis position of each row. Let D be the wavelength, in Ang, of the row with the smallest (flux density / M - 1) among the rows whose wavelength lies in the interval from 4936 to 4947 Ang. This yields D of 4939.26 Ang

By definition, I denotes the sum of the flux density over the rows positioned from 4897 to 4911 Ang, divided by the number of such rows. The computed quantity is 139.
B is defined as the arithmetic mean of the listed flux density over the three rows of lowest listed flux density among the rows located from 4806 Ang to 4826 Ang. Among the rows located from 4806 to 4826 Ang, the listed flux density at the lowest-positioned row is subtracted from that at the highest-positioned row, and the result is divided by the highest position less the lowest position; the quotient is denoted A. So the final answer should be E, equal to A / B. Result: 0.0033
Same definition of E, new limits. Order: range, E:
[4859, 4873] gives 0.0159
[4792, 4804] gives 0.0035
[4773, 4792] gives -0.0030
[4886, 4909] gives 0.0034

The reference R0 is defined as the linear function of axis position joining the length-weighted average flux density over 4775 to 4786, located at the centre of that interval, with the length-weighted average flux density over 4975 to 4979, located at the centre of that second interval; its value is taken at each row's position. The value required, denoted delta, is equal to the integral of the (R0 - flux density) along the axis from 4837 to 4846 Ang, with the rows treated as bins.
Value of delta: 0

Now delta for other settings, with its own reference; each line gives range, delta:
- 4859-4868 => 257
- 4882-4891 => 70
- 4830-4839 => 40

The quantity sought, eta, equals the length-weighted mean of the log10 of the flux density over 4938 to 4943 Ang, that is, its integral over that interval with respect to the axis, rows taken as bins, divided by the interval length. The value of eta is 2.10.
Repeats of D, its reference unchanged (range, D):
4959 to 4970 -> 4959.77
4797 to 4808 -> 4806.86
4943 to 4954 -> 4943.81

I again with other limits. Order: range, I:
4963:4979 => 139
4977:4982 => 132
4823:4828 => 145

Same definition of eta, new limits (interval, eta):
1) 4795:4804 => 2.16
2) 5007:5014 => 2.11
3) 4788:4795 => 2.13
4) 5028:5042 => 2.12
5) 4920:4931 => 2.13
